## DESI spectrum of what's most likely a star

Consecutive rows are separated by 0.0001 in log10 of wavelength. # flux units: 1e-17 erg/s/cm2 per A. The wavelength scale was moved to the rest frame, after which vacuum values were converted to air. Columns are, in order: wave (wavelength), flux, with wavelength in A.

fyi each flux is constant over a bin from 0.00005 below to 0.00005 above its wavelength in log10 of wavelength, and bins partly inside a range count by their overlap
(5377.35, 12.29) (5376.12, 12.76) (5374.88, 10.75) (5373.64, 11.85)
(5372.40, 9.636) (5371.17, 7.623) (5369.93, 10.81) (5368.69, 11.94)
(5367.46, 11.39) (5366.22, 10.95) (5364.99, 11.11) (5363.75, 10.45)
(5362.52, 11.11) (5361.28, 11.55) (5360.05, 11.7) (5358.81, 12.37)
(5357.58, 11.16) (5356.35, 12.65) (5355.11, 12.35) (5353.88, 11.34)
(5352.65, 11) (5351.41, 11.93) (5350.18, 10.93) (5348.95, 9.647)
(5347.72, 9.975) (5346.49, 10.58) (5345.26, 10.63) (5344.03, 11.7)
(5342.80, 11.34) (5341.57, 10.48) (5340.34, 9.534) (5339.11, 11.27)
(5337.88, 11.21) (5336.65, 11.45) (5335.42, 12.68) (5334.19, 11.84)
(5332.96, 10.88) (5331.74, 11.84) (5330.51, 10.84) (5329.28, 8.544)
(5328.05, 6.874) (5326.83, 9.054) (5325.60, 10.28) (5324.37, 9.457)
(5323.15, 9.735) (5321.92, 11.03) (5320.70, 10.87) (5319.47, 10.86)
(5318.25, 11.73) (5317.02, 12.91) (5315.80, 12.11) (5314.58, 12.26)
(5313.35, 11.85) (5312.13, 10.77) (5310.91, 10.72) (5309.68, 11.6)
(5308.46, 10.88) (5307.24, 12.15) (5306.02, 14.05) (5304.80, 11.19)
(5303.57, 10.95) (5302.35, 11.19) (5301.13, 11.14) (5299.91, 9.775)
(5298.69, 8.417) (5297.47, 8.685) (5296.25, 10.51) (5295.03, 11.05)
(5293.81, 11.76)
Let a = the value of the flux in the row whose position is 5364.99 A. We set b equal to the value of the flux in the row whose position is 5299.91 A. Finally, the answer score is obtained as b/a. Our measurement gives 0.88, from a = 11.11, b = 9.775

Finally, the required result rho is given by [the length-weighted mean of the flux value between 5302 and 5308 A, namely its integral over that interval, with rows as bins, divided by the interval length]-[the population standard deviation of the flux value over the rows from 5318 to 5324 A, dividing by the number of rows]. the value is 11.3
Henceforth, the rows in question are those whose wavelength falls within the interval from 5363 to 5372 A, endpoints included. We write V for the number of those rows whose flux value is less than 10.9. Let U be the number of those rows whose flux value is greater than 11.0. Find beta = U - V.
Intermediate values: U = 3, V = 3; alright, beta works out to 0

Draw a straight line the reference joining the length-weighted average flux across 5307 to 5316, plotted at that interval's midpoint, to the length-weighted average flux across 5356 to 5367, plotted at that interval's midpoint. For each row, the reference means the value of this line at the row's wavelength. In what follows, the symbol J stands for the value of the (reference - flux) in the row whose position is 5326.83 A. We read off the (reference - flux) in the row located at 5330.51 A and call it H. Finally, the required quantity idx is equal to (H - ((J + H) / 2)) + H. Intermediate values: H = 0.6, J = 2.42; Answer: -0.3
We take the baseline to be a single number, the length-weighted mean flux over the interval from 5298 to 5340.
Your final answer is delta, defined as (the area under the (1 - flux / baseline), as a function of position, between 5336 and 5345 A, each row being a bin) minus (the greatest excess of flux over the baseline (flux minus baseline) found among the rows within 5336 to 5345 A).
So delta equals -0.8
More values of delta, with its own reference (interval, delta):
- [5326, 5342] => -1.1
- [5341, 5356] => -1.5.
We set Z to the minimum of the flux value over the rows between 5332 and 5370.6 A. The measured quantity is 9.534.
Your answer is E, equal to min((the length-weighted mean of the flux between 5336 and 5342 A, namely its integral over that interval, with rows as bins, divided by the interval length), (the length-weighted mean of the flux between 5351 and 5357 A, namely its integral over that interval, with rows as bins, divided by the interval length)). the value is 10.8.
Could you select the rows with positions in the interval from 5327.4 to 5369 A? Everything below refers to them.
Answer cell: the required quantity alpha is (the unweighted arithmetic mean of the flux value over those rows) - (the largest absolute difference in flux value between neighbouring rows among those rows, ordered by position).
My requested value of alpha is 8.7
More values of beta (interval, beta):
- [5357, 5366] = 5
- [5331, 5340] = 5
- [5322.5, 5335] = -6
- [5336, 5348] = 0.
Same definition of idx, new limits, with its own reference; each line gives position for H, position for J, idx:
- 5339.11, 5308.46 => 0.0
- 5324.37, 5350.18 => 2.8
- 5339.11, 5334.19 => 0.5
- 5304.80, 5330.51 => 0.2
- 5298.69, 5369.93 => 4.3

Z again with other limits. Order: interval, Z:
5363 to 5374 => 7.623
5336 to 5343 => 9.534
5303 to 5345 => 6.874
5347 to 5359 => 9.647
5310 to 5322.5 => 10.72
